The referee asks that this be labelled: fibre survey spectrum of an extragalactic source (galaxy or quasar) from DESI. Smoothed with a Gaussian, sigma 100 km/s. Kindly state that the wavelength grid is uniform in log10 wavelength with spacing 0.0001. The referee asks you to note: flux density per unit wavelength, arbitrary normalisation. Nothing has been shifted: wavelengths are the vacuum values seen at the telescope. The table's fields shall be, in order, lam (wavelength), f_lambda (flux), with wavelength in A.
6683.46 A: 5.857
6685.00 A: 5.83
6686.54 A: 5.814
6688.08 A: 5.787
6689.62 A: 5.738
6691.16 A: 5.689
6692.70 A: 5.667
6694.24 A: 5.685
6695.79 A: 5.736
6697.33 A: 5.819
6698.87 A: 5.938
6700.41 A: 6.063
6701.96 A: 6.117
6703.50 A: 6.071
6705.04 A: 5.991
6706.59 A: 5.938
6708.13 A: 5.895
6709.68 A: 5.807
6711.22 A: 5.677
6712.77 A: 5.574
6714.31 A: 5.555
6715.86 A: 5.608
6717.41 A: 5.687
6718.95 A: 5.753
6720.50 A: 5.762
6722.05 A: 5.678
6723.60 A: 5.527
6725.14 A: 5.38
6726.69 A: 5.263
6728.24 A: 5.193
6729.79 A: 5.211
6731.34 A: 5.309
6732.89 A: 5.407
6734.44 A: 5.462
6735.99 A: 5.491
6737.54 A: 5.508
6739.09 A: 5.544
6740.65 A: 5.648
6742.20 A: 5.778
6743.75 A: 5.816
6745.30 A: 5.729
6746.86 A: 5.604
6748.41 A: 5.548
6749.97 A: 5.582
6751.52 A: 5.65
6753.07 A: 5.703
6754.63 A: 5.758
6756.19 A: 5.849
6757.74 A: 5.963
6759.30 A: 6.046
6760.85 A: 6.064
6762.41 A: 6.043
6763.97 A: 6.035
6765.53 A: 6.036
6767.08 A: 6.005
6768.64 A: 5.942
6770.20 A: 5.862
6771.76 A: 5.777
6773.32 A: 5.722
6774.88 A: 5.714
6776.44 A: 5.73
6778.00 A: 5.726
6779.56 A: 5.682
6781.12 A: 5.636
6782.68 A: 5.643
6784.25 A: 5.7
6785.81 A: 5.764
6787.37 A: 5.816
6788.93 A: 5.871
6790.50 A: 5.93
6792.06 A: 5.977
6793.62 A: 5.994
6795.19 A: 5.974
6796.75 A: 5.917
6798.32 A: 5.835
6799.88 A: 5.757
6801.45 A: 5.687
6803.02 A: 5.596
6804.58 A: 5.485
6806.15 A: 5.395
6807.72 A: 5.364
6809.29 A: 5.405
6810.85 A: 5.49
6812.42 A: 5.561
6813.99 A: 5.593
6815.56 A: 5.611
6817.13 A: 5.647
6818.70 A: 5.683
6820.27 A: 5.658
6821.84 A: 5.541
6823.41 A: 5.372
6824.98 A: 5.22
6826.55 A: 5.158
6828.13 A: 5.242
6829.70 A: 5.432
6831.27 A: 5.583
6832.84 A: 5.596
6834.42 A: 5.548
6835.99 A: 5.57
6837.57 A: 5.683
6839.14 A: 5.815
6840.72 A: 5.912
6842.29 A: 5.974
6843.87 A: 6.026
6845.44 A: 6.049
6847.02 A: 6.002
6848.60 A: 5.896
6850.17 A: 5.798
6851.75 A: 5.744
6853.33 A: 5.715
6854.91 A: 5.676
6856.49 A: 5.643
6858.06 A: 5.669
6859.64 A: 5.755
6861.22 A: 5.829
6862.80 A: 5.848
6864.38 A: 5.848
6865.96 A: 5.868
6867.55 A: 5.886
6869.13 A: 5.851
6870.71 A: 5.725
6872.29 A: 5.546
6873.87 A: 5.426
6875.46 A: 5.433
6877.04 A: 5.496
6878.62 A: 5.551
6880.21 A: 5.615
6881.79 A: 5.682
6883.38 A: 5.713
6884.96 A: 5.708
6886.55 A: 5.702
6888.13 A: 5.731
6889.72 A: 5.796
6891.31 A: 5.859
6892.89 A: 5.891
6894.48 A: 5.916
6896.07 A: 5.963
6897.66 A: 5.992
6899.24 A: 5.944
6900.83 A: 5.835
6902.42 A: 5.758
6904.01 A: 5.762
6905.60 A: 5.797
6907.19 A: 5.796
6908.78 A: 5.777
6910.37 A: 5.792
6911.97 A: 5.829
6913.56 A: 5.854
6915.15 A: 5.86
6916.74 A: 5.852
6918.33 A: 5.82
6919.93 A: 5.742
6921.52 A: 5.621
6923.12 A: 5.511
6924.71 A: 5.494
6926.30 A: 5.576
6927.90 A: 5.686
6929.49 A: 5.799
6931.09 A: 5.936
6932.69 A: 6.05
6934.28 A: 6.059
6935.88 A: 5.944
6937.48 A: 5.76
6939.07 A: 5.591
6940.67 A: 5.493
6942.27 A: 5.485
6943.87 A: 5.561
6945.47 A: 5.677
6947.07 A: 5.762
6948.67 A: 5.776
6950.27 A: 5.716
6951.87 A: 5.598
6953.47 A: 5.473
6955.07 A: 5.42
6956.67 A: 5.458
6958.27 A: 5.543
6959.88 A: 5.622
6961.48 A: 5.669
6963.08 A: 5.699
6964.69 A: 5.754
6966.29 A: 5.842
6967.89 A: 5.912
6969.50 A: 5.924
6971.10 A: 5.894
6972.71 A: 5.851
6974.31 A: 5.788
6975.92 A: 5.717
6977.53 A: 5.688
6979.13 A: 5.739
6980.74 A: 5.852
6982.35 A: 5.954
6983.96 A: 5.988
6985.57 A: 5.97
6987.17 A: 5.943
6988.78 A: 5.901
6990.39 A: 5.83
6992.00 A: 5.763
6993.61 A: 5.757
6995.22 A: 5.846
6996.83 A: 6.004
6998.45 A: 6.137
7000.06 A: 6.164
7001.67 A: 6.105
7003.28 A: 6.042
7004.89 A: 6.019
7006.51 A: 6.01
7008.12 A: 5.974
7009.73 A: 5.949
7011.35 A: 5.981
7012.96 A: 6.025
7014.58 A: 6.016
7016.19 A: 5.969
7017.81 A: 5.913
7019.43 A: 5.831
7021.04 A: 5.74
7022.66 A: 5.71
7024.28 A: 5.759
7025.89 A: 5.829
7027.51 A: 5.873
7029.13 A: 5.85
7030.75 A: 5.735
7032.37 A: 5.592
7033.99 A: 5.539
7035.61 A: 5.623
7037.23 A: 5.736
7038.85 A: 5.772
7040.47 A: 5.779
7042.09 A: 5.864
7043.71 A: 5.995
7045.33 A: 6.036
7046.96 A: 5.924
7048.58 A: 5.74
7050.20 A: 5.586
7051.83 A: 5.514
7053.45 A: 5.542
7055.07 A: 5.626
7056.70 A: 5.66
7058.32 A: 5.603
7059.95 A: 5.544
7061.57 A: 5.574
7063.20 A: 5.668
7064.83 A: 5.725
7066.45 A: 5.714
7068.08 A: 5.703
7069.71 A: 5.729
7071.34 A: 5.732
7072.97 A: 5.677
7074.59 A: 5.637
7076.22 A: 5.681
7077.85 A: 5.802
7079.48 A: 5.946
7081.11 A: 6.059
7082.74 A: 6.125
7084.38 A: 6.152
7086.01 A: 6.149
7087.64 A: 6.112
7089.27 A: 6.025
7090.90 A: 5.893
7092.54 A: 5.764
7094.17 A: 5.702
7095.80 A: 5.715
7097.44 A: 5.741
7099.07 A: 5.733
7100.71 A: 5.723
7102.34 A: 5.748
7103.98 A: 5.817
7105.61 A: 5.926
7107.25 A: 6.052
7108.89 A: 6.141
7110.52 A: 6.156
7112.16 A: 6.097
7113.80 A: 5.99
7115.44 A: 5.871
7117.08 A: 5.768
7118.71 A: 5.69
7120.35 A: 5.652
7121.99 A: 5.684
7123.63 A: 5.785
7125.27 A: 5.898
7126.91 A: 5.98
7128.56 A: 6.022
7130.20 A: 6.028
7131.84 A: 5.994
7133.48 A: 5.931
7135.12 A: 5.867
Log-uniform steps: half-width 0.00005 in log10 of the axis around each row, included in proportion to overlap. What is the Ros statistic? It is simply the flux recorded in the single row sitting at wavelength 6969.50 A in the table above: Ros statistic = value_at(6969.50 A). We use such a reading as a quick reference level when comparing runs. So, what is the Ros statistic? 5.924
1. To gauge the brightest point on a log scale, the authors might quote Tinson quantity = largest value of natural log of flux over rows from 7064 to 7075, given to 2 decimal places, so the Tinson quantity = 1.75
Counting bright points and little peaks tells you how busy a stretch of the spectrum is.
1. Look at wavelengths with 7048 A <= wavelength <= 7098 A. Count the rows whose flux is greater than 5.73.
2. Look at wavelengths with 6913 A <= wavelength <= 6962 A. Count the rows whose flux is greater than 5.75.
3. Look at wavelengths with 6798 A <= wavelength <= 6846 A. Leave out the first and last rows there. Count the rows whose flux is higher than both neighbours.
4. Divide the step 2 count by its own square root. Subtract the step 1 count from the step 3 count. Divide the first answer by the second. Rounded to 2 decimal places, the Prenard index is -0.31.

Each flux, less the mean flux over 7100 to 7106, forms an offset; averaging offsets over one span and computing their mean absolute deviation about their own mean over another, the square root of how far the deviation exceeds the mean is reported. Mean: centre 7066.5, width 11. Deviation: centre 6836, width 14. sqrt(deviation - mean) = 0.51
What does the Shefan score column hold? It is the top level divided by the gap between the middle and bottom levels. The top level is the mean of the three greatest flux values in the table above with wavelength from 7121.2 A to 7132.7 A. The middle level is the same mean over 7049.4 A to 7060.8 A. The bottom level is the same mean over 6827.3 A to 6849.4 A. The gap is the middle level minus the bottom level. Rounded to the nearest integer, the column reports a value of -15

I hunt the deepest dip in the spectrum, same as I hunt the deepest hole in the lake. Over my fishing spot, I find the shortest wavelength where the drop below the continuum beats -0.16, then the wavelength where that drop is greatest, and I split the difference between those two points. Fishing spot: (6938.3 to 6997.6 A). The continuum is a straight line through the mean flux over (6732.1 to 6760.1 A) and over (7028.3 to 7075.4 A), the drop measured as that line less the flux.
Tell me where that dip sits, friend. 6947.1 A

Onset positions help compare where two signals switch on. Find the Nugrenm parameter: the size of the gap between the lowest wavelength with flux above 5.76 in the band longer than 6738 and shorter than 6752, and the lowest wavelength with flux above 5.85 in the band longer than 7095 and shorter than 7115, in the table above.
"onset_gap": 363.4 A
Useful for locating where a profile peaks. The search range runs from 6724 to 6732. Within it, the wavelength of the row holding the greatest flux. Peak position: 6725.14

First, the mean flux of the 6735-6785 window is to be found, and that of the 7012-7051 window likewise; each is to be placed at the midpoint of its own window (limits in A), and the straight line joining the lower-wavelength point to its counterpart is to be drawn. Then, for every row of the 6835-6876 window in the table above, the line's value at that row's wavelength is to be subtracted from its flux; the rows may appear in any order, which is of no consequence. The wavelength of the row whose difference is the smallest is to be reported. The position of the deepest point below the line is 6873.87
